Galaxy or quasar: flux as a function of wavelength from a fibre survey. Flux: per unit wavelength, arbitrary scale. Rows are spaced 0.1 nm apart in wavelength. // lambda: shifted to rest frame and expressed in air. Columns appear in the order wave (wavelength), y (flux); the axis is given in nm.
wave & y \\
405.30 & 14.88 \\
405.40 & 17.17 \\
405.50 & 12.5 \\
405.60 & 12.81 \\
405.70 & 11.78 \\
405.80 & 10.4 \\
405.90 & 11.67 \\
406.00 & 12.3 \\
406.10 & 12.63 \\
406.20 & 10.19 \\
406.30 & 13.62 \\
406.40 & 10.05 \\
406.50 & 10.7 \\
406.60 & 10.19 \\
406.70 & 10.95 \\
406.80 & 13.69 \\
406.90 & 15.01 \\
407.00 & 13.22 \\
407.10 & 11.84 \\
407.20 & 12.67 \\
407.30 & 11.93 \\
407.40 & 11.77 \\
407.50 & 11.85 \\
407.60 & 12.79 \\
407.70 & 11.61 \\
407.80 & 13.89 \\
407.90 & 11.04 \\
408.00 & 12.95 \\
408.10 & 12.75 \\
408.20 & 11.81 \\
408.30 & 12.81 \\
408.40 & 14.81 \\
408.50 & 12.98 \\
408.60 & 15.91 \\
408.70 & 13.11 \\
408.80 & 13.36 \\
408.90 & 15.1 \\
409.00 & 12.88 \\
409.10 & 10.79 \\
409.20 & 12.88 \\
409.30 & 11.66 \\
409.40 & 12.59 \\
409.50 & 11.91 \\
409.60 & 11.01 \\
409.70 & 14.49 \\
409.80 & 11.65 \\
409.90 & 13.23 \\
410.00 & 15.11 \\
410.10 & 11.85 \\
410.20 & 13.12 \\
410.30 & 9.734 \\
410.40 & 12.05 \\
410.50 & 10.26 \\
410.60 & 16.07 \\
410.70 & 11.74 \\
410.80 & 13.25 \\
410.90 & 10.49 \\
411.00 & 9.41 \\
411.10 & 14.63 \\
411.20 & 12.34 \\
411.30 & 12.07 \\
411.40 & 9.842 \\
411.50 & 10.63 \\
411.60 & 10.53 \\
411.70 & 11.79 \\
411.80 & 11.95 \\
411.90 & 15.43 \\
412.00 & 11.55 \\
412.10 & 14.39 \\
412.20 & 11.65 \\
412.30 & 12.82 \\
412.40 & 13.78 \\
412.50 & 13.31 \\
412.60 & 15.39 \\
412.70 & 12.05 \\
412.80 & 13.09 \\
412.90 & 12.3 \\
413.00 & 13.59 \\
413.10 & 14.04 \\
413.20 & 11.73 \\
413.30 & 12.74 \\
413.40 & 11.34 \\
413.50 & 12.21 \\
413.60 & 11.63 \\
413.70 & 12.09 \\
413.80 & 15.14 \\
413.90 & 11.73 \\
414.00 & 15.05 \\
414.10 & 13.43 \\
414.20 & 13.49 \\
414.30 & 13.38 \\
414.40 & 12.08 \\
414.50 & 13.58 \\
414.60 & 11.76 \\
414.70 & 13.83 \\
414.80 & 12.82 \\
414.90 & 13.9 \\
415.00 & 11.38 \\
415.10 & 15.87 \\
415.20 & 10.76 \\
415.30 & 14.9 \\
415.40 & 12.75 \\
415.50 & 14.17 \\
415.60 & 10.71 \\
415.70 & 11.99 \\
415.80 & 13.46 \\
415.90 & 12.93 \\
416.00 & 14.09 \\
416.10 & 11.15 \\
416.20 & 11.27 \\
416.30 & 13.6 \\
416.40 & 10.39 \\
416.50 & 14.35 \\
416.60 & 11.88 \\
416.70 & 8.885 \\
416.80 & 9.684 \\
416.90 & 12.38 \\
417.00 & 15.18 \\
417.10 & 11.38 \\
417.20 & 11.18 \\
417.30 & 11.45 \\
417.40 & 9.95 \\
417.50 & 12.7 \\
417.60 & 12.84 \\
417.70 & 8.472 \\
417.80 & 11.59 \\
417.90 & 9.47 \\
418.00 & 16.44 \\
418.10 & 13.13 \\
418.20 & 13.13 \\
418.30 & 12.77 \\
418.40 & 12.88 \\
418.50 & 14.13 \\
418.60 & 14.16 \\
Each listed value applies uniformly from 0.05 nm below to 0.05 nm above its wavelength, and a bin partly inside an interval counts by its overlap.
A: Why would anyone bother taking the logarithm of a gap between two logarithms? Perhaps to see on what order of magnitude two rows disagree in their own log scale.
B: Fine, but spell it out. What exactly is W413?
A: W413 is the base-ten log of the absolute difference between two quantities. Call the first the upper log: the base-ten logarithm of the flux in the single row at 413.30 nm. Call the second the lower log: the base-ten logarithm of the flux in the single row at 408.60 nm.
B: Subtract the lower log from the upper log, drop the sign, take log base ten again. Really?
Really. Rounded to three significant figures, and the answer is -1.02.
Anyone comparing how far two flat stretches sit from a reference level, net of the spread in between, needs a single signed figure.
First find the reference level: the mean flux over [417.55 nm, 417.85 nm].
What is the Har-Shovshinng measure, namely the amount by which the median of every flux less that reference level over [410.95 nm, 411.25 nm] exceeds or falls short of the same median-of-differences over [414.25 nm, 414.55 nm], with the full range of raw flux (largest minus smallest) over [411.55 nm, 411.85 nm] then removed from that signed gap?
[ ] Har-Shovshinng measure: -2.5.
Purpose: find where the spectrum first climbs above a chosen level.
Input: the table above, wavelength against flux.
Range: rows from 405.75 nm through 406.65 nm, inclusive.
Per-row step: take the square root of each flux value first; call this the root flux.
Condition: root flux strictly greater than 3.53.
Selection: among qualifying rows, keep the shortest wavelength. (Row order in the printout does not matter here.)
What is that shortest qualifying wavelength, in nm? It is 406.10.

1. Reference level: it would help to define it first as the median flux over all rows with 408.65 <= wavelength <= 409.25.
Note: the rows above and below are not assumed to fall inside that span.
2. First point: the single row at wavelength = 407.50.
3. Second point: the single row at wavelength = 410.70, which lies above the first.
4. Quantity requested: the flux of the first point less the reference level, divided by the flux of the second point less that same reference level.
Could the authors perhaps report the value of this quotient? 0.9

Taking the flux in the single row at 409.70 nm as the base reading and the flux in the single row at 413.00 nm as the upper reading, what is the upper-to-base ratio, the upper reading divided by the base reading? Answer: 0.94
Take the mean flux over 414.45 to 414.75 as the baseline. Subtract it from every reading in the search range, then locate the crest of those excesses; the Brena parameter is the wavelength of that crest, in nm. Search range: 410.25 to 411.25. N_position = 410.60 nm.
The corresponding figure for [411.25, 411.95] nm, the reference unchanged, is 411.90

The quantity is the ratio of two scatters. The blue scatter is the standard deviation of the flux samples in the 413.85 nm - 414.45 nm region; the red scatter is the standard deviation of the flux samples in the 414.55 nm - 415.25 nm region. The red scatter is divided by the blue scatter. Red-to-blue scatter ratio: 1.5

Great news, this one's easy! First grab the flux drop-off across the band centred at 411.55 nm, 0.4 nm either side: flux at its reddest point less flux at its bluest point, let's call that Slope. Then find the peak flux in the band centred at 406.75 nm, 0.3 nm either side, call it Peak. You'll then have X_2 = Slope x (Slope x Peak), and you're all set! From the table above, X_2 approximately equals 143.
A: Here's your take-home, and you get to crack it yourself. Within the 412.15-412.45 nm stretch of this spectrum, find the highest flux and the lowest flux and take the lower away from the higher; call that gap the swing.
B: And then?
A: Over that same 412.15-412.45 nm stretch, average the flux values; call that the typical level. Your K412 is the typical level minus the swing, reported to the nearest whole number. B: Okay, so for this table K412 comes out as 11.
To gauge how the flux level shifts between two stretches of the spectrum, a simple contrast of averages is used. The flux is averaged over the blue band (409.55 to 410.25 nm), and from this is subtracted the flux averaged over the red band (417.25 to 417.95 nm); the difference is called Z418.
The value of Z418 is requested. 2.0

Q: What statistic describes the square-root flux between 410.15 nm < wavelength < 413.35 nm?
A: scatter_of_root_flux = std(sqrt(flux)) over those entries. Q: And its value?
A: 0.24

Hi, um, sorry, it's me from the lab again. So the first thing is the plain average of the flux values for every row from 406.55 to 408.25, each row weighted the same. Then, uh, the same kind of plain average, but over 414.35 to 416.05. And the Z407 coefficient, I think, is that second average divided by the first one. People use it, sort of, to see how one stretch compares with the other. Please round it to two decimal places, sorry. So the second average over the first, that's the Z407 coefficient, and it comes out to 1.05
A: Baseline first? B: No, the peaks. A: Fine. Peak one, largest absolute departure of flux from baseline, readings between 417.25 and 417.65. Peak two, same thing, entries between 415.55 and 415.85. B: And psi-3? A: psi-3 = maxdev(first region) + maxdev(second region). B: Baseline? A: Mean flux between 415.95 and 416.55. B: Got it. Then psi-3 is 4.3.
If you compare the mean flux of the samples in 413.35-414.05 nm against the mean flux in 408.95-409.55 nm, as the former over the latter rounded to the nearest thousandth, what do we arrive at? 1.051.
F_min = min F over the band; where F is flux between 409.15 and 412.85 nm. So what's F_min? 9.41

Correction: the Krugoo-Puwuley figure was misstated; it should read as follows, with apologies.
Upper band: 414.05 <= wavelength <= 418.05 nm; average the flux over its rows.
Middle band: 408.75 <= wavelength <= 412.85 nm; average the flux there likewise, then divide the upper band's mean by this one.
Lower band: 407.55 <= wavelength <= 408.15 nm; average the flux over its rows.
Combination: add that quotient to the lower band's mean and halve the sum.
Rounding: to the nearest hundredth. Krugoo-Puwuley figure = 6.75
